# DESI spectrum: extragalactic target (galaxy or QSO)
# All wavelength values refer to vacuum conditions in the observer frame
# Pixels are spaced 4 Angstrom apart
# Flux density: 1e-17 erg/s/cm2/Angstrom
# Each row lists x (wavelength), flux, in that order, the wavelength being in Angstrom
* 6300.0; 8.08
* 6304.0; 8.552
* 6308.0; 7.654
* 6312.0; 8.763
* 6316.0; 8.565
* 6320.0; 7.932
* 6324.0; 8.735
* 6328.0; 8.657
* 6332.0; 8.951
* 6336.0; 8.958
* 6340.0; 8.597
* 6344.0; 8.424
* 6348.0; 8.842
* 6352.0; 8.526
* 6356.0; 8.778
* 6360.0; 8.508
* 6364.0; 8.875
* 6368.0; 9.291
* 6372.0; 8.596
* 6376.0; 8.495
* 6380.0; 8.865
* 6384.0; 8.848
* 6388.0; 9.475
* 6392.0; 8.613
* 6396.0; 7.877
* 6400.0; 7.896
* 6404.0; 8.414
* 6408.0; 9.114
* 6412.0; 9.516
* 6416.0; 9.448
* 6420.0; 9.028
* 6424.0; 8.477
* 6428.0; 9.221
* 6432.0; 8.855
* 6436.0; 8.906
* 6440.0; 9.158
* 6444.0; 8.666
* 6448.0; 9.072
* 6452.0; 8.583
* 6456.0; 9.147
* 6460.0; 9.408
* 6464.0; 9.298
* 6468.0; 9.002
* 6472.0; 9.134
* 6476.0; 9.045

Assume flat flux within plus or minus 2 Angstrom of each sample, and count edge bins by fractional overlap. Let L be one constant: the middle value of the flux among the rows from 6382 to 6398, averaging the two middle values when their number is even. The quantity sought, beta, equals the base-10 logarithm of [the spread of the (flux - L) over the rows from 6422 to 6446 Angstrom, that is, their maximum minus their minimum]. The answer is -0.13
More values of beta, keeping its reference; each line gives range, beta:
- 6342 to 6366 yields -0.35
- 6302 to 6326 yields 0.04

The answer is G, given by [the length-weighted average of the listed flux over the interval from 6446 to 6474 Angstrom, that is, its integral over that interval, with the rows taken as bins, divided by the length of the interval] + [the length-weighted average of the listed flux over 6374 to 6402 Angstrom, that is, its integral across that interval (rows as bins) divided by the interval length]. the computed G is 17.7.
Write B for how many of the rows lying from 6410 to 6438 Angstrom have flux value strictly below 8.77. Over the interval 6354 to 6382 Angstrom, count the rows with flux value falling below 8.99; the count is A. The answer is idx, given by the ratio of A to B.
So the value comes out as 6.0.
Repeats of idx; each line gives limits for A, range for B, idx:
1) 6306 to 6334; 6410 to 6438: 7.0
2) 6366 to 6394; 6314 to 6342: 1.0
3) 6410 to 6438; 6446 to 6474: 3.0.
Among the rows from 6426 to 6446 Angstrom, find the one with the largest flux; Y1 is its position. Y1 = 6428.0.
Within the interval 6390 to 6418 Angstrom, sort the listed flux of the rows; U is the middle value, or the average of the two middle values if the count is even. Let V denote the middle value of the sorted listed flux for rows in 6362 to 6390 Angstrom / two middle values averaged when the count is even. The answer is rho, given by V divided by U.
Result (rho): 1.03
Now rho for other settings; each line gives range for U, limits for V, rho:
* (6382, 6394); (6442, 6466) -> 1.03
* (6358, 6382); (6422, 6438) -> 1.02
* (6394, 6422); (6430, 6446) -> 0.98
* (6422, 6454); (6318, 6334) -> 0.98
